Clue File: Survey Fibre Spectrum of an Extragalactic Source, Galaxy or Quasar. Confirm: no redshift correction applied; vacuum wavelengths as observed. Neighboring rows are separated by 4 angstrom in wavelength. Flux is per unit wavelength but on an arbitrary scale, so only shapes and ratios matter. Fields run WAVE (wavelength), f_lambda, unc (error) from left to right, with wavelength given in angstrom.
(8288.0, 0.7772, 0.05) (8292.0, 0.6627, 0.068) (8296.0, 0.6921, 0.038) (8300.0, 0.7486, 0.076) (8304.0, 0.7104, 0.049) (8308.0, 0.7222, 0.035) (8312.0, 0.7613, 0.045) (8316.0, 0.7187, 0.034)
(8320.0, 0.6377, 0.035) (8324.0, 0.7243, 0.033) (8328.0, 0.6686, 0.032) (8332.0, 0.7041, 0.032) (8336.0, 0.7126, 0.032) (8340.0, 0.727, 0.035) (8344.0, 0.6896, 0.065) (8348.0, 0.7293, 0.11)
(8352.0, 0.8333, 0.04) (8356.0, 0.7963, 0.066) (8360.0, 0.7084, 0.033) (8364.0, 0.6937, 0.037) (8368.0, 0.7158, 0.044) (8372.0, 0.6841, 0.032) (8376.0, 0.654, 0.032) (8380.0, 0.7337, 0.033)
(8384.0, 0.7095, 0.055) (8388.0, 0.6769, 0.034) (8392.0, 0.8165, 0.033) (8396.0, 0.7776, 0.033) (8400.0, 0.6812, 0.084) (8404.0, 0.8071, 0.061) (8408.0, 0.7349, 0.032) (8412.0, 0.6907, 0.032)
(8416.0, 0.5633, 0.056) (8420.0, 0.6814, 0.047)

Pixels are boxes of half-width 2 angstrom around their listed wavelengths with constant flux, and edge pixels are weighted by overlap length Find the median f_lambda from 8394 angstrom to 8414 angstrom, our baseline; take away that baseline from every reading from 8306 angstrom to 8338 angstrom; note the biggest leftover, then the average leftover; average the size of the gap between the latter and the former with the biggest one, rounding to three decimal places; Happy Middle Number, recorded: 0.041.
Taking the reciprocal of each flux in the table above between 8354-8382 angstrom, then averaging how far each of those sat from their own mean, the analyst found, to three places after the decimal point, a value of 0.060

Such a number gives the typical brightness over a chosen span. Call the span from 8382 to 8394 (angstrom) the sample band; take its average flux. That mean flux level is 0.73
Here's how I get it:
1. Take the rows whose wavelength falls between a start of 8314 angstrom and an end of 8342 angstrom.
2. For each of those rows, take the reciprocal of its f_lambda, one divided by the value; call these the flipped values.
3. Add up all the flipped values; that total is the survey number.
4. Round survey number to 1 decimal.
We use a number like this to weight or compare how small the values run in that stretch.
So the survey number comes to 10.0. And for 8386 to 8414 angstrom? 9.5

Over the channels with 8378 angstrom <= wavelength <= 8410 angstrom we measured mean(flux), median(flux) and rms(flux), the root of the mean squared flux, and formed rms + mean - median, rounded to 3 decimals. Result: 0.752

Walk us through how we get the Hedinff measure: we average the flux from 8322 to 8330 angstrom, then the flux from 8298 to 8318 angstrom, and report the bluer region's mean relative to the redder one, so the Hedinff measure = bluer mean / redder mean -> 1.05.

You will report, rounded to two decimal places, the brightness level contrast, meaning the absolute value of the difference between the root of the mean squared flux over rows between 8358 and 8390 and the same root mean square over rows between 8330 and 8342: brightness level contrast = 0.02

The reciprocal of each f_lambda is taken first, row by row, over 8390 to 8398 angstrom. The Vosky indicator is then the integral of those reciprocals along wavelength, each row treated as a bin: 10.0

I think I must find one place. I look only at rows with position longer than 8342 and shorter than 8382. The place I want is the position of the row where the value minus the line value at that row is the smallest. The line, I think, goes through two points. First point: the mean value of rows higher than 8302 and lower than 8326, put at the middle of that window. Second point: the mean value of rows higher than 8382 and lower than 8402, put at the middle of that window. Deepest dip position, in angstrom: 8376.0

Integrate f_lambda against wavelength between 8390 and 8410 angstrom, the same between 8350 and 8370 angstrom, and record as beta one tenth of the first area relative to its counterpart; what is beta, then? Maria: 0.102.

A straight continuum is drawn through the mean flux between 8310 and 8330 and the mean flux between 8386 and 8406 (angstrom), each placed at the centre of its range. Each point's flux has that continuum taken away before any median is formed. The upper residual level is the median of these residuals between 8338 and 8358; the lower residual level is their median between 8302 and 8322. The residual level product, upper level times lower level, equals 0.0002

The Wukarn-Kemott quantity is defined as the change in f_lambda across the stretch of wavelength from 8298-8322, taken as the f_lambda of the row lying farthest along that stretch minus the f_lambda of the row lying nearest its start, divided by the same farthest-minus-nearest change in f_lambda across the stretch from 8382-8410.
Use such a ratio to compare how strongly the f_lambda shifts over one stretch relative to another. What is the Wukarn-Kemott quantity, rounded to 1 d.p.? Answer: -4.4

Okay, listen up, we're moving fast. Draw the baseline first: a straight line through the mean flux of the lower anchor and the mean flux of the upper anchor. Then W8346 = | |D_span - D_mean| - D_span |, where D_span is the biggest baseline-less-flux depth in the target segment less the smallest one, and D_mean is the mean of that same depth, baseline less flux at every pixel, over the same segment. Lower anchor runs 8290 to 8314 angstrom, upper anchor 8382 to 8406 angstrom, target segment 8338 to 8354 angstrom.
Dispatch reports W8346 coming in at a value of 0.015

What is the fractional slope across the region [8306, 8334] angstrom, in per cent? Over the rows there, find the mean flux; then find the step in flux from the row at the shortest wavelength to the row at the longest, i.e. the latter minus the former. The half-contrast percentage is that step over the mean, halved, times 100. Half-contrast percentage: -1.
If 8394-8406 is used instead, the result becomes 2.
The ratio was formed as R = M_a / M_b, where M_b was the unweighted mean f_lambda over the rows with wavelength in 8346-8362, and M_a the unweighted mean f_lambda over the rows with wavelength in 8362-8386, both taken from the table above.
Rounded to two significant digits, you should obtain 0.91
